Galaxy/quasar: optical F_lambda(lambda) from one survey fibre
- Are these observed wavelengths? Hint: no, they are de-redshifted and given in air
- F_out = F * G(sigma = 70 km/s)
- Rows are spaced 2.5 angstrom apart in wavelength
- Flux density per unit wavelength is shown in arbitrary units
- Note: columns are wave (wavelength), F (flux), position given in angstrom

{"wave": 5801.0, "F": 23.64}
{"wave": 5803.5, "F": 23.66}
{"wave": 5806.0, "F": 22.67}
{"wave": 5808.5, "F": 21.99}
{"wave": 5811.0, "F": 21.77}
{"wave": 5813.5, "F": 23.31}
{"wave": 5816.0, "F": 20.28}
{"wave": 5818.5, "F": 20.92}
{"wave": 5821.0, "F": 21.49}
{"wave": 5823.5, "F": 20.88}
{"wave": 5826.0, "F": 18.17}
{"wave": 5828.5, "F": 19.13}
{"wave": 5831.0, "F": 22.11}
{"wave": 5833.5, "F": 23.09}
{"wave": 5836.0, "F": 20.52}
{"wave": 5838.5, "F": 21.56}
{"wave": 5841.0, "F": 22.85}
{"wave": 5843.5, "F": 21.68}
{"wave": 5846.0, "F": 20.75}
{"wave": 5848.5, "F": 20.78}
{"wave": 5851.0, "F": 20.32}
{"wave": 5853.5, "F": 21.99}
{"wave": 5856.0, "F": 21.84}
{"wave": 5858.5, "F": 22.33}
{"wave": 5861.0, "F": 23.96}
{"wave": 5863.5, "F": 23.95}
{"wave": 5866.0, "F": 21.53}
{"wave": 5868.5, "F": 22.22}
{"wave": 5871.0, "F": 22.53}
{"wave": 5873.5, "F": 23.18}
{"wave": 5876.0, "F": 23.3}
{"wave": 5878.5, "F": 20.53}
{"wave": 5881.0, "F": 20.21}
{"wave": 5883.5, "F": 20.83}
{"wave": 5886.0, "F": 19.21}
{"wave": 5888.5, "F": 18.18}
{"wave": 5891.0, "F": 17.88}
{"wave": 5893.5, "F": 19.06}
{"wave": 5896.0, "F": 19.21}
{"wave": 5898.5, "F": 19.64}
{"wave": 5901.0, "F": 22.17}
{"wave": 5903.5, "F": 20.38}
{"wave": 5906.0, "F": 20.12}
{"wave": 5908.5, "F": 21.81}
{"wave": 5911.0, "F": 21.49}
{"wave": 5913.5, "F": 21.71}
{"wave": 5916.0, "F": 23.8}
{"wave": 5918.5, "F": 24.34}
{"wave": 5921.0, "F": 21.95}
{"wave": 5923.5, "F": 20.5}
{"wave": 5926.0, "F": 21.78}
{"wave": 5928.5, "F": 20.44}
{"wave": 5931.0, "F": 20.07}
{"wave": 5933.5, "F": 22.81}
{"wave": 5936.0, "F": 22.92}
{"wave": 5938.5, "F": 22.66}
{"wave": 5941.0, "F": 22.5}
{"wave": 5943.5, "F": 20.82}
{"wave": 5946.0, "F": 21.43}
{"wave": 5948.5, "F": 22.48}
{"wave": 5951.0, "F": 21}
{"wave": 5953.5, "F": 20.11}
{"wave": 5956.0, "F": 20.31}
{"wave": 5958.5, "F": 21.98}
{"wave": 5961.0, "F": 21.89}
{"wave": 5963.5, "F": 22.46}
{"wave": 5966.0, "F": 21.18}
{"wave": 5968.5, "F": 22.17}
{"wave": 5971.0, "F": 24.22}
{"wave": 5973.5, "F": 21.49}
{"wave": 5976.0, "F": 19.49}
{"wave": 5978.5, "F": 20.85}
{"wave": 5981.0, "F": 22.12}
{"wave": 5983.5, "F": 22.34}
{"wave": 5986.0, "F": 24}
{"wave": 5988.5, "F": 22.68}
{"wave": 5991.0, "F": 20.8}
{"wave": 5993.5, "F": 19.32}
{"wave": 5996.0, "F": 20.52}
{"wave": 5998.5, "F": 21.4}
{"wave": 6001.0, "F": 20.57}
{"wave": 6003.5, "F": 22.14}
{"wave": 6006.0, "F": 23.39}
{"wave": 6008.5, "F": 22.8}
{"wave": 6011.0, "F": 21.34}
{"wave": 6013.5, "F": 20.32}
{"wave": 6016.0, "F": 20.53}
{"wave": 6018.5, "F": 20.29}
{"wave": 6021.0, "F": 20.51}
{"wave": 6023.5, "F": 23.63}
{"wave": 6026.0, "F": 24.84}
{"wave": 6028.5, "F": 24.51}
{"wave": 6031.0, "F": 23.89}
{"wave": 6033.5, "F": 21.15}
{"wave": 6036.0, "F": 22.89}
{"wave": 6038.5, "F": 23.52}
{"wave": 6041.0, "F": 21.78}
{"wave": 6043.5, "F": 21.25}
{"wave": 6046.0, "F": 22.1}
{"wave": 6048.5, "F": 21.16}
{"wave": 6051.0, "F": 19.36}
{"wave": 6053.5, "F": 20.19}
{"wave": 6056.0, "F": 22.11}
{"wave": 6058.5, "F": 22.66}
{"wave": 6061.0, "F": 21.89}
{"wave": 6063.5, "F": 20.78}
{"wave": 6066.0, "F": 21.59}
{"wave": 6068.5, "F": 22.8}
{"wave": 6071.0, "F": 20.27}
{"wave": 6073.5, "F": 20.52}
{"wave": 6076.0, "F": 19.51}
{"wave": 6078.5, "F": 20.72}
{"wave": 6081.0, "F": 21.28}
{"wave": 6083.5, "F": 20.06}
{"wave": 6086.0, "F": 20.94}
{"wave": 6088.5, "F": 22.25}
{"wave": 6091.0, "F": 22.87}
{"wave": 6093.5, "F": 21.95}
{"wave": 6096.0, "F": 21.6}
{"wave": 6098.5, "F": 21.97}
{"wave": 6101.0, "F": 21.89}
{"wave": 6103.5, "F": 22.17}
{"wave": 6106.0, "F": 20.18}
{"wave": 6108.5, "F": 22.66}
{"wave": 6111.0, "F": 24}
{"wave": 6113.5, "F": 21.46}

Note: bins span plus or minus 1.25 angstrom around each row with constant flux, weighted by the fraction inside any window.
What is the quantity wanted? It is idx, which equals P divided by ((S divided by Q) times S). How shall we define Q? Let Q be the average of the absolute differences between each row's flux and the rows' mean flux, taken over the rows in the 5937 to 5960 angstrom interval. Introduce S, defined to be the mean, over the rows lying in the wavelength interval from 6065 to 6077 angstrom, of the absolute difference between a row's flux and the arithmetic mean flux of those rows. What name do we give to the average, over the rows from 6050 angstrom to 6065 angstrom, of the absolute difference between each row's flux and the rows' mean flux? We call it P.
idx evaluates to 0.86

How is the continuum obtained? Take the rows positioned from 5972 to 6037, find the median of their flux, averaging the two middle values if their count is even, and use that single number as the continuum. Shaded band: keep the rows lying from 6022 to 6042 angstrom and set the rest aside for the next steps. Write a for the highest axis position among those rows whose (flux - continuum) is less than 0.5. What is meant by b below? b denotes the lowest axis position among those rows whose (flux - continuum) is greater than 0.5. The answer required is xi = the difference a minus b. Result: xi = 17.5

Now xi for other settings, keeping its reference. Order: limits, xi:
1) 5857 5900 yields 40.0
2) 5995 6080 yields 75.0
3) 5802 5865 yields 52.5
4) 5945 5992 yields 42.5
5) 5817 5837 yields 5.0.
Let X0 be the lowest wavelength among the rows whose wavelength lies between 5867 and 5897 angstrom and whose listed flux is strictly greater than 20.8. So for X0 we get 5868.5 angstrom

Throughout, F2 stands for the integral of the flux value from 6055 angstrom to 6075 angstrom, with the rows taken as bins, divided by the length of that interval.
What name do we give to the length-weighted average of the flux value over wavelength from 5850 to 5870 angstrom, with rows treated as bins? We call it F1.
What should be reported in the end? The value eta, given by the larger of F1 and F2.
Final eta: 22.3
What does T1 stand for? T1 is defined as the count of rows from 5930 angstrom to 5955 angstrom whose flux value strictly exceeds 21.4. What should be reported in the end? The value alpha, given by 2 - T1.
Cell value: -4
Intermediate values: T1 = 6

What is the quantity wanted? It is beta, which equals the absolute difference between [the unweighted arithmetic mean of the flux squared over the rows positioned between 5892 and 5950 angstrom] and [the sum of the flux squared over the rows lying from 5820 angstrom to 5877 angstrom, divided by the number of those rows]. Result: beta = 11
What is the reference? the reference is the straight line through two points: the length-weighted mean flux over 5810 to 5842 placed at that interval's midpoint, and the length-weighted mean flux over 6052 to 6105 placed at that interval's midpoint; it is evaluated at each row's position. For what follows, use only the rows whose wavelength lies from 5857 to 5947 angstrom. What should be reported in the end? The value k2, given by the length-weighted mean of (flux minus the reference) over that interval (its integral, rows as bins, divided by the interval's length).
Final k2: 0.15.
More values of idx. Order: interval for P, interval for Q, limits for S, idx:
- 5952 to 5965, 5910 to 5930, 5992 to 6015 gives 0.94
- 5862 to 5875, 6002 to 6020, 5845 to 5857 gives 1.92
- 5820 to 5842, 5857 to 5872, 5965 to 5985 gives 1.05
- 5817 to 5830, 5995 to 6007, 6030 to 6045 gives 1.05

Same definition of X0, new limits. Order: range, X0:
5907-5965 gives 5908.5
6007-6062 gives 6008.5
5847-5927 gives 5853.5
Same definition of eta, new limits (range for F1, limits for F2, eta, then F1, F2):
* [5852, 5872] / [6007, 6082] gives 22.5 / 22.5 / 21.7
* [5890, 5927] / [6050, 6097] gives 21.2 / 21.1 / 21.2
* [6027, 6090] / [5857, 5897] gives 21.6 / 21.6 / 21.1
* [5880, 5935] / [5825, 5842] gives 21.1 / 20.8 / 21.1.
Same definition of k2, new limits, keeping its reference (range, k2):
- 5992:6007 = -0.17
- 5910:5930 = 0.69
